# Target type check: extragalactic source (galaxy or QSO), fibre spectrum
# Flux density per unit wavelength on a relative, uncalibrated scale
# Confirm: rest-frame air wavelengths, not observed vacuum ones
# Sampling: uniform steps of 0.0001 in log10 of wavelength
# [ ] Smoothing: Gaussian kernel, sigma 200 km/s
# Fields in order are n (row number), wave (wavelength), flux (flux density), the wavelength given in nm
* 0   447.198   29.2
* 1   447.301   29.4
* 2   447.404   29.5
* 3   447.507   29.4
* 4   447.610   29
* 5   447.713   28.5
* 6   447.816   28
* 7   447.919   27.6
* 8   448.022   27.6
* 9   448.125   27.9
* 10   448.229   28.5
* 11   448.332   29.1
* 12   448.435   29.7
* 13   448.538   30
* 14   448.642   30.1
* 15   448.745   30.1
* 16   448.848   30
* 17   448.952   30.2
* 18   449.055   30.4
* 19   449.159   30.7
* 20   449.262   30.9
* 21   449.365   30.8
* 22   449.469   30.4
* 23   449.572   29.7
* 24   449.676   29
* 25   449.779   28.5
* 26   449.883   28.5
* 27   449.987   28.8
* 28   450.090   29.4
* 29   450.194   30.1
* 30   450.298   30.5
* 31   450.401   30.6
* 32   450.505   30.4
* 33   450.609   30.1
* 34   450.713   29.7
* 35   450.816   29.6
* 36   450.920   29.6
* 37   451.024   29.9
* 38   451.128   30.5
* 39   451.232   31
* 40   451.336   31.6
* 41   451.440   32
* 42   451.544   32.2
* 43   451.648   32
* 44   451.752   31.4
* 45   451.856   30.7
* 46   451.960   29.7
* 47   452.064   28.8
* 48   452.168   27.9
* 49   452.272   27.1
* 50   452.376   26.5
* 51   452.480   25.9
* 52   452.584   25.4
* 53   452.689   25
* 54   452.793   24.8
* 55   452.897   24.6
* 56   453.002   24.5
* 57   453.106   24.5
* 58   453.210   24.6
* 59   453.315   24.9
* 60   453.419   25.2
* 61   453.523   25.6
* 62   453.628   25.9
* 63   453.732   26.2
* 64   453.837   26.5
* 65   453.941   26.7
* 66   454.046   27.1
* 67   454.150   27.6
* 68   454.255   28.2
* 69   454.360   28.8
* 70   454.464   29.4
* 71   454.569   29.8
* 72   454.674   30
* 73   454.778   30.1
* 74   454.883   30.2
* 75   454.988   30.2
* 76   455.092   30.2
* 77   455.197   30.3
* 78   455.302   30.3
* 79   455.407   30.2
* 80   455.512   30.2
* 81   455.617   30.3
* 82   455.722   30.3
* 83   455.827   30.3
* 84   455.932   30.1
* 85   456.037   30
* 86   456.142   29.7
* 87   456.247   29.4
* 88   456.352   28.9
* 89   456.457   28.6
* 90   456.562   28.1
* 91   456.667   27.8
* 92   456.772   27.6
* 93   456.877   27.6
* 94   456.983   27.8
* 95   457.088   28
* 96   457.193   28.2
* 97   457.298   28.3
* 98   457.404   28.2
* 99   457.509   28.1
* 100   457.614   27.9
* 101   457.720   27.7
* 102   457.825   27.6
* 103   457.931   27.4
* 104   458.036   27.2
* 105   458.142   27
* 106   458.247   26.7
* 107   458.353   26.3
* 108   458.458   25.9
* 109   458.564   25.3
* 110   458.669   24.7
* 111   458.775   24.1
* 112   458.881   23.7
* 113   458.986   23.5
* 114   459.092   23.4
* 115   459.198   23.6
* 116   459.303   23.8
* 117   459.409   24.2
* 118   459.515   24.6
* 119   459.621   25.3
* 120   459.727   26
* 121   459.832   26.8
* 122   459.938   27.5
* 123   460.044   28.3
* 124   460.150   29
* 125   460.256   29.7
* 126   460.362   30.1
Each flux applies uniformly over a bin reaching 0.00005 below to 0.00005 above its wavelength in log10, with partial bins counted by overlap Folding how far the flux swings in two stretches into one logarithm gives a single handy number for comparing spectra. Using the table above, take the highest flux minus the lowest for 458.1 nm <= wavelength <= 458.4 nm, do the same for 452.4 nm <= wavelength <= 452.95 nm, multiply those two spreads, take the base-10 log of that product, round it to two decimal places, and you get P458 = -0.04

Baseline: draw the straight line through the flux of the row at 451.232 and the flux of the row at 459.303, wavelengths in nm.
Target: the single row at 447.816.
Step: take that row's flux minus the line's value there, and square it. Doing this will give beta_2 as 37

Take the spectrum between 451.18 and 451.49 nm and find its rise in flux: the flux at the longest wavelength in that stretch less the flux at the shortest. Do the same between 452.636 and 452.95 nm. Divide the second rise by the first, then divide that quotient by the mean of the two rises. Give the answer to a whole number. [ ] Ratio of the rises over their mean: -1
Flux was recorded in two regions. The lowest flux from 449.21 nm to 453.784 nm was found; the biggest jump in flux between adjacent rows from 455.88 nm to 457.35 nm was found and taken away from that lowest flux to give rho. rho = 24.0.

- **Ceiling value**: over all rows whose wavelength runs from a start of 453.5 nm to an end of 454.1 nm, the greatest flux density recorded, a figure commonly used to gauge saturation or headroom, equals 27.1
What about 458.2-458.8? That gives 26.7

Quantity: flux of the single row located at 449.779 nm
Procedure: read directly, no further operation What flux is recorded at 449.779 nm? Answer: 28.5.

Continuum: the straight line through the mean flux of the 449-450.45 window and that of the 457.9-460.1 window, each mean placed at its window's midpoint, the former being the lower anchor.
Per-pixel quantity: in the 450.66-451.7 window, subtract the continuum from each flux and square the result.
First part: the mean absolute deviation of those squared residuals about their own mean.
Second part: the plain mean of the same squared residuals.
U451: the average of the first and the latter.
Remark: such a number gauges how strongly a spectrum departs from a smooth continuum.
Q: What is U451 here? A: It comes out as 3.8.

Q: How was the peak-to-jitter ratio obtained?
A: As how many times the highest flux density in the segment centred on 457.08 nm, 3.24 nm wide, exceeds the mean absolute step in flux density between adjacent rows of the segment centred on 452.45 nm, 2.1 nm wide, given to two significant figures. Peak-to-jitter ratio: 67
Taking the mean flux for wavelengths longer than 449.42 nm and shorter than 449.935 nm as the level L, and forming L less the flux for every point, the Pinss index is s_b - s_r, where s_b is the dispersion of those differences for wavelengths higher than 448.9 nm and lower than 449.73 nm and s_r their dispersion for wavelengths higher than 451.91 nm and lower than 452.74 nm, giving -1.0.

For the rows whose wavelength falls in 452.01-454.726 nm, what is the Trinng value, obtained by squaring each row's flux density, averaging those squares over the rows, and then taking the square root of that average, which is 26.7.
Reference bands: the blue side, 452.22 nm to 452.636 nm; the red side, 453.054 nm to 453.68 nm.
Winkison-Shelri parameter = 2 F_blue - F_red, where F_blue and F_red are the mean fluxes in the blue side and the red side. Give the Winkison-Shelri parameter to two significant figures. 27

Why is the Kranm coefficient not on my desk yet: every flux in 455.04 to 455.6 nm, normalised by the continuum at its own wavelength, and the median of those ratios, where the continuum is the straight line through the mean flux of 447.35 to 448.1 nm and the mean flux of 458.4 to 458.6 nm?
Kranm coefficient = 1.14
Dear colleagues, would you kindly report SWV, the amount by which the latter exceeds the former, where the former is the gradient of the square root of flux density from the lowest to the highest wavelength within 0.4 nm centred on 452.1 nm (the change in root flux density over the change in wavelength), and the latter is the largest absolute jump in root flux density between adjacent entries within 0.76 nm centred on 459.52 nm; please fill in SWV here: 0.9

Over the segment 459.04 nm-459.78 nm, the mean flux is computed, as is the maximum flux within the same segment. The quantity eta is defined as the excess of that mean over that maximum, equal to -1.6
